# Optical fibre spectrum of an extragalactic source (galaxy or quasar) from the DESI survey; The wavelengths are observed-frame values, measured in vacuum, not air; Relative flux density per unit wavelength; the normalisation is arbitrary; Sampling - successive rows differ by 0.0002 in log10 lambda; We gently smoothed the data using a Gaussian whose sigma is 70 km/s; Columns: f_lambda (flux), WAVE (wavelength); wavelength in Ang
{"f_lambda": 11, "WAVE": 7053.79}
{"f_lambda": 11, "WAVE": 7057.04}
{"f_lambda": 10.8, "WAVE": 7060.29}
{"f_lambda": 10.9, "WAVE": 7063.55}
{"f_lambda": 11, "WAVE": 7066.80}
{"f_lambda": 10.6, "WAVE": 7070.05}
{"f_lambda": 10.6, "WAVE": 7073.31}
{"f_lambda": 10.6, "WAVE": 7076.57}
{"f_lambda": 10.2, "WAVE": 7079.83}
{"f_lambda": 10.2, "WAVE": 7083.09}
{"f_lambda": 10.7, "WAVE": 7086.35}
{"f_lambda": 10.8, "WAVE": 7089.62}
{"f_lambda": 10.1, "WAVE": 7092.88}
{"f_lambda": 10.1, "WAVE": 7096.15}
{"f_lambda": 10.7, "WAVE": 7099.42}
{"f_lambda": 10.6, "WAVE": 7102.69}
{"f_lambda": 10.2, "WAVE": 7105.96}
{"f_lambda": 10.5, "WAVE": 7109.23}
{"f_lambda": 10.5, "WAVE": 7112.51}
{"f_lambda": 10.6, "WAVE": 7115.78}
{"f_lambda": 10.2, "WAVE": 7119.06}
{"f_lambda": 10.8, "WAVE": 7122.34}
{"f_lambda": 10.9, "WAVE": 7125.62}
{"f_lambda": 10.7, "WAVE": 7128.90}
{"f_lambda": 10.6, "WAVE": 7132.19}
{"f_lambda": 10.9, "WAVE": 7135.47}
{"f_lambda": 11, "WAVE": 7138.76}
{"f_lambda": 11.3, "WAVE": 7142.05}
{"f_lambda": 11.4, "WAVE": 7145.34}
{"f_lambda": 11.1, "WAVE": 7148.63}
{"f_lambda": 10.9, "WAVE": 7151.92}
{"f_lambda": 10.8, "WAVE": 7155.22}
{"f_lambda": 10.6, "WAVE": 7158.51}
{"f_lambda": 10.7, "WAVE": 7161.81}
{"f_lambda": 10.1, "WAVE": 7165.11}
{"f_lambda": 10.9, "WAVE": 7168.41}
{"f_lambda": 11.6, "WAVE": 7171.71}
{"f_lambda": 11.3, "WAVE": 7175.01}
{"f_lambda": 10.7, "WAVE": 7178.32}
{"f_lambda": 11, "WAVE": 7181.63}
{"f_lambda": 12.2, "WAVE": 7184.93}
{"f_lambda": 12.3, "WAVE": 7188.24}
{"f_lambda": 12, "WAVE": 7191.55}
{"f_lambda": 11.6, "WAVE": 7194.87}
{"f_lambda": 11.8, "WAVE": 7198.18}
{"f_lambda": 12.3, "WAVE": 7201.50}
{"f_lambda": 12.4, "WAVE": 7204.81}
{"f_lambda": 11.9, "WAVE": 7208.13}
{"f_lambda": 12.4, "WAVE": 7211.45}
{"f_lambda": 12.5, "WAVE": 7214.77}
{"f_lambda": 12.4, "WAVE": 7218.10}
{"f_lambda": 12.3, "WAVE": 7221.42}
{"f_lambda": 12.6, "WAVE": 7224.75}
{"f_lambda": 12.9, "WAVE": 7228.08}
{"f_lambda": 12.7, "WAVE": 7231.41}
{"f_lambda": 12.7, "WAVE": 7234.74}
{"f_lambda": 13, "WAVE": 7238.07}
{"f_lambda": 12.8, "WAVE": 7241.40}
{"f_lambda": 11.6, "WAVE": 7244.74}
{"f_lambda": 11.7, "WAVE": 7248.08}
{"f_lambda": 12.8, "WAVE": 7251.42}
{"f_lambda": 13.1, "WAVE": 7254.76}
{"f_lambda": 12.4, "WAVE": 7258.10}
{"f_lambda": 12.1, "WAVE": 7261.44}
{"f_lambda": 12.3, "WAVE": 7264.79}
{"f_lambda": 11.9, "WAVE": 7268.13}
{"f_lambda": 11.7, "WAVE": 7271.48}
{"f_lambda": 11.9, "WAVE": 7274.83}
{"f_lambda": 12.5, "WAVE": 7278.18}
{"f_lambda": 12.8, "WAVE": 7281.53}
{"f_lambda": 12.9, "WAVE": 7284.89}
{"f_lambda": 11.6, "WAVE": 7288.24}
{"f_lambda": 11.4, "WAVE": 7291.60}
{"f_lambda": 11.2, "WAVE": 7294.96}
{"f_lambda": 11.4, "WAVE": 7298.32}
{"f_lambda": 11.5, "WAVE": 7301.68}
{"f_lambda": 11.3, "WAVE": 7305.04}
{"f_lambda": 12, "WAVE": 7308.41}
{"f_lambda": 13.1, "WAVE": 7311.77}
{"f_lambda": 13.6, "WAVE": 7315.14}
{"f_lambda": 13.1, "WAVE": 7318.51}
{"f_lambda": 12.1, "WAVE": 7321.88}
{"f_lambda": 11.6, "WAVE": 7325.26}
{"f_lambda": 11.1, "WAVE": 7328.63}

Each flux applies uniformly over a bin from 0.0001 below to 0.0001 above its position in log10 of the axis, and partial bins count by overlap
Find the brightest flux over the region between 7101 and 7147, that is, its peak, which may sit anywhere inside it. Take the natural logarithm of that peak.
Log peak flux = 2.43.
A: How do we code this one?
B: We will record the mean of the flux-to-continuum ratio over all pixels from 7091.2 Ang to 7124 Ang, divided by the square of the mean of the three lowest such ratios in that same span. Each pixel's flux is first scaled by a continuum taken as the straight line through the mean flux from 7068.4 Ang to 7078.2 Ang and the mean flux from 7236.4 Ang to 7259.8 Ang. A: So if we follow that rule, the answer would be 1.11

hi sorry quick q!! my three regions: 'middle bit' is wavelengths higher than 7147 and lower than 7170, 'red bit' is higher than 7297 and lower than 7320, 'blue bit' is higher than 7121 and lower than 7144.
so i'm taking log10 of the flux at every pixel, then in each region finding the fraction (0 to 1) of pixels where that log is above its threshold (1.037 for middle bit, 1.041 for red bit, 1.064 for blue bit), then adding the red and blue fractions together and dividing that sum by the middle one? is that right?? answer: 2.33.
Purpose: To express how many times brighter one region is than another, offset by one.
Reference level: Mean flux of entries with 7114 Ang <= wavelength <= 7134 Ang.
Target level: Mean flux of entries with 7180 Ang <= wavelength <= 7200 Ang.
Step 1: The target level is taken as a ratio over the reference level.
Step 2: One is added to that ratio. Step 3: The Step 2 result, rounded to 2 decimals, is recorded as 2.11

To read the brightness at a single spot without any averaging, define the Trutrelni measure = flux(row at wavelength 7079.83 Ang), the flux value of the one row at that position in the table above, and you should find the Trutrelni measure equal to 10.2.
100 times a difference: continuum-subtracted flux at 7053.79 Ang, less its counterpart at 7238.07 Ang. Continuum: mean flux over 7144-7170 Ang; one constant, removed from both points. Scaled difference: -200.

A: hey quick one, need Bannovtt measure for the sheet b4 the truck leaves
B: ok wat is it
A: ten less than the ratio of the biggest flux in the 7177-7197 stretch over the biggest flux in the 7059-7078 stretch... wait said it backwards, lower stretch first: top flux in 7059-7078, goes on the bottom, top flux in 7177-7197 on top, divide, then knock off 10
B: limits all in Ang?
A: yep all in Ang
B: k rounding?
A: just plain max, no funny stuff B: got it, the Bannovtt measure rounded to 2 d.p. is -8.88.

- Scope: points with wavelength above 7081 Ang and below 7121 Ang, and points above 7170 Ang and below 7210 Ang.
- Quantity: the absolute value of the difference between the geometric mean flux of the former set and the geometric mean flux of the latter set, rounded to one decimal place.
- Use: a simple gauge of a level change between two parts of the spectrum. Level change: 1.3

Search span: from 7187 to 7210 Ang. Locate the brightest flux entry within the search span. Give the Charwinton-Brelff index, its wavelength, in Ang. 7204.81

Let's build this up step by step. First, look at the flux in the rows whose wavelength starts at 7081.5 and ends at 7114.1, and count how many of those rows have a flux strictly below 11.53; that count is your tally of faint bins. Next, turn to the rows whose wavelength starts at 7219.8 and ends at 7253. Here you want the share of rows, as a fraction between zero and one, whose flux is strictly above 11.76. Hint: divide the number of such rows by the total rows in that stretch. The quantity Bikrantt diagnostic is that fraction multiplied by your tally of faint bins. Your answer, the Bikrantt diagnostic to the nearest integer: 8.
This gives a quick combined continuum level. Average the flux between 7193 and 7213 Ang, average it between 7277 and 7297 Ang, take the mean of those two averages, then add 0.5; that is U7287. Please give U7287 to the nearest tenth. 12.6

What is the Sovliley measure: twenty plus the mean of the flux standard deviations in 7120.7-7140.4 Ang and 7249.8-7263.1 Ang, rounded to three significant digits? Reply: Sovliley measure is 20.3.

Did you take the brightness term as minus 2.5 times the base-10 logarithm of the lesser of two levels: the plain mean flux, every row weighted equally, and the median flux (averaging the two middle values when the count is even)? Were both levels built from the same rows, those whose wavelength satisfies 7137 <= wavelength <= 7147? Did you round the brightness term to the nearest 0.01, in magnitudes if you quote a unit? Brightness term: -2.63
